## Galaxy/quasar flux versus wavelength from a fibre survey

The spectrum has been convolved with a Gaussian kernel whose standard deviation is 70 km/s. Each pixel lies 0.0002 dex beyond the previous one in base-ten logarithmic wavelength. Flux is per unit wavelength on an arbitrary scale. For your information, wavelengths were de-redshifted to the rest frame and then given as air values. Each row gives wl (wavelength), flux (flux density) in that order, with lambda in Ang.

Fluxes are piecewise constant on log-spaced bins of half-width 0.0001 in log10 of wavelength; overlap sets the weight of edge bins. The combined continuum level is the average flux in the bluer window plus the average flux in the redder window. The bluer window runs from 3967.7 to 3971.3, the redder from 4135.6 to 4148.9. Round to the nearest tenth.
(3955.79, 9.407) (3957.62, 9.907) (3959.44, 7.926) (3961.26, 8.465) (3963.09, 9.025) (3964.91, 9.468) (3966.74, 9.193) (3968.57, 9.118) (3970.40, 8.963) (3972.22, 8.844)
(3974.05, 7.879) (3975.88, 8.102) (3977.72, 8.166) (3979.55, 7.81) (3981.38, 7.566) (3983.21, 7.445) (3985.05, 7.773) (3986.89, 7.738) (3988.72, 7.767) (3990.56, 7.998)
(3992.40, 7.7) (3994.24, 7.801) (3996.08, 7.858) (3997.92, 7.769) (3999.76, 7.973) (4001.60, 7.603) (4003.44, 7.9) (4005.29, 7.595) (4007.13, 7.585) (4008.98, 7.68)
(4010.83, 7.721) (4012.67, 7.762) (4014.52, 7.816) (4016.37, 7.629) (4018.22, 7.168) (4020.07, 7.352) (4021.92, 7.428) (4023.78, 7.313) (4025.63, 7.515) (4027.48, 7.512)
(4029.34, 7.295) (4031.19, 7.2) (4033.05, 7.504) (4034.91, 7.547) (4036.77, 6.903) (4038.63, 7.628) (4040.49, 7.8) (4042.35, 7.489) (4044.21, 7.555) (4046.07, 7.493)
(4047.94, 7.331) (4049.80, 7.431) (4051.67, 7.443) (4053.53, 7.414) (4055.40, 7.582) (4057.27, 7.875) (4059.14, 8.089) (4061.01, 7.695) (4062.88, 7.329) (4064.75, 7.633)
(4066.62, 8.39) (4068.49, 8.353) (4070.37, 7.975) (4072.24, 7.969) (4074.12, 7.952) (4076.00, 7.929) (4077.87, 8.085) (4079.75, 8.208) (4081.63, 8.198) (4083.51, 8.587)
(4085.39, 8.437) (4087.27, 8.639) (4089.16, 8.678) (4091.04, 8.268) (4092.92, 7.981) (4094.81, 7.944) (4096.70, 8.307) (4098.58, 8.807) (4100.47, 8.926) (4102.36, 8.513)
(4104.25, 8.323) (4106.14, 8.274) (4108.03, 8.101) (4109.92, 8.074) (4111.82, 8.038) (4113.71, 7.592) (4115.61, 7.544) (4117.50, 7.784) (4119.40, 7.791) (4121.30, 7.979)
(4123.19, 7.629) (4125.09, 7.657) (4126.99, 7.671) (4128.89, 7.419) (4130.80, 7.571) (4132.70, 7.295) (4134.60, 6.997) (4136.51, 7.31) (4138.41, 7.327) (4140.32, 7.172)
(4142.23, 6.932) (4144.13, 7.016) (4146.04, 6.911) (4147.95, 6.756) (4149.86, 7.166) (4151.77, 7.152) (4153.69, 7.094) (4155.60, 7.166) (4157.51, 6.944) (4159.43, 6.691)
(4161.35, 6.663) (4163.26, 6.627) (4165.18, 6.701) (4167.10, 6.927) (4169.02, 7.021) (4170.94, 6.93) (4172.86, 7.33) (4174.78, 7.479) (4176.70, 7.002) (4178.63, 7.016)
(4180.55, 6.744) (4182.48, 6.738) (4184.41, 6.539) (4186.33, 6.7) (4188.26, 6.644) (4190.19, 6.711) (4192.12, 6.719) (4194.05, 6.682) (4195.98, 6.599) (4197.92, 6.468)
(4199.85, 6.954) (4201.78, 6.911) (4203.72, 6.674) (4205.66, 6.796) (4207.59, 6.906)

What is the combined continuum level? 16.1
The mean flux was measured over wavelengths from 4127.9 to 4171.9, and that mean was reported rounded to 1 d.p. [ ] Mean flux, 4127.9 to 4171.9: 7.0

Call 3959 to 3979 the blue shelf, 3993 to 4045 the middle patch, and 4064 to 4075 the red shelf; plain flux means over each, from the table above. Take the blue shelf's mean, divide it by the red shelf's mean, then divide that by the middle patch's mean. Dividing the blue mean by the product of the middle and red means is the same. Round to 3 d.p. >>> 0.142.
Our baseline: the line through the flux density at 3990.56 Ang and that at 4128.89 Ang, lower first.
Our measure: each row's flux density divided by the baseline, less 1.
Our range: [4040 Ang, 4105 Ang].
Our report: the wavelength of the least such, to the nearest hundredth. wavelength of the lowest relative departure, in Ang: 4047.94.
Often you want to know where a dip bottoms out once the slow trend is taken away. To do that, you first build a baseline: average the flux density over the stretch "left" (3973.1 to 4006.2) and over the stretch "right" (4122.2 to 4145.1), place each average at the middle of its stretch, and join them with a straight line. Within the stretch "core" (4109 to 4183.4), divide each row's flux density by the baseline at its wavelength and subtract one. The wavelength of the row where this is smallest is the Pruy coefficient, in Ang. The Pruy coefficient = 4163.26 Ang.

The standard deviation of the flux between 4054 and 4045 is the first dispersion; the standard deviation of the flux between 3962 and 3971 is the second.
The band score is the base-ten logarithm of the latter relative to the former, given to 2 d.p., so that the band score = 0.52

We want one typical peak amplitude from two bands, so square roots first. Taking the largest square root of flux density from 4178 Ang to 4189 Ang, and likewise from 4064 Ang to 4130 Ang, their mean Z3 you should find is 2.82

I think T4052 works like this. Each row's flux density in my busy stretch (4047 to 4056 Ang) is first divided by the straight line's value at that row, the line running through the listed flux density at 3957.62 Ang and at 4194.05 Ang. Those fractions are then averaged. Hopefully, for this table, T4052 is 0.86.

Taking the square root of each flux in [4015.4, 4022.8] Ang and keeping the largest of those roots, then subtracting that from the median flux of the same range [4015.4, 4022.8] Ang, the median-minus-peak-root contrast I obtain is 4.6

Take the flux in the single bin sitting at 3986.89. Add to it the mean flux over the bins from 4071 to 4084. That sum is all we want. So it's 15.9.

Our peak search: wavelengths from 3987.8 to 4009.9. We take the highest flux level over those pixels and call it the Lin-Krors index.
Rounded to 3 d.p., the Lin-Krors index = 7.998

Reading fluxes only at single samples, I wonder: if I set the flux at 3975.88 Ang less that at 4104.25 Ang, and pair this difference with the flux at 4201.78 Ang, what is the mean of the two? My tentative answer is 3.3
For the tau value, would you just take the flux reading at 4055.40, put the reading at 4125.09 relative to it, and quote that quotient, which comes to 1.01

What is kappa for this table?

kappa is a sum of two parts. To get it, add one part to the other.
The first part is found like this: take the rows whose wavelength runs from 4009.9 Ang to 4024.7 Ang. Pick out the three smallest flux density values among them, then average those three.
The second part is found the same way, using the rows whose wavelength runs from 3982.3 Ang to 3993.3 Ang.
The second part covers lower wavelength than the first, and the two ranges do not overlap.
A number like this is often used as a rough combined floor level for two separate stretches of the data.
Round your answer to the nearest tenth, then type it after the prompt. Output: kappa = 14.9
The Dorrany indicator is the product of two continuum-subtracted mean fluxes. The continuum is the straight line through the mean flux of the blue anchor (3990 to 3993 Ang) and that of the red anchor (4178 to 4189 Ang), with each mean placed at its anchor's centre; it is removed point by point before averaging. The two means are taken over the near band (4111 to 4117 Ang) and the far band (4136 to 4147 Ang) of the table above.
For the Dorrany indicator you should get 0.08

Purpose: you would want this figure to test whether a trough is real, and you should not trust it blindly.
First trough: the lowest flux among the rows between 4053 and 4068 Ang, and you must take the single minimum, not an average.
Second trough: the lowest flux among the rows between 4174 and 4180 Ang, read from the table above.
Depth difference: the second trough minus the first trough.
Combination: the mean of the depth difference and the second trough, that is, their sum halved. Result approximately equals 3.34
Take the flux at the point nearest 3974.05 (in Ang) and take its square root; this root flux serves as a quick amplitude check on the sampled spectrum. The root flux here 2.81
